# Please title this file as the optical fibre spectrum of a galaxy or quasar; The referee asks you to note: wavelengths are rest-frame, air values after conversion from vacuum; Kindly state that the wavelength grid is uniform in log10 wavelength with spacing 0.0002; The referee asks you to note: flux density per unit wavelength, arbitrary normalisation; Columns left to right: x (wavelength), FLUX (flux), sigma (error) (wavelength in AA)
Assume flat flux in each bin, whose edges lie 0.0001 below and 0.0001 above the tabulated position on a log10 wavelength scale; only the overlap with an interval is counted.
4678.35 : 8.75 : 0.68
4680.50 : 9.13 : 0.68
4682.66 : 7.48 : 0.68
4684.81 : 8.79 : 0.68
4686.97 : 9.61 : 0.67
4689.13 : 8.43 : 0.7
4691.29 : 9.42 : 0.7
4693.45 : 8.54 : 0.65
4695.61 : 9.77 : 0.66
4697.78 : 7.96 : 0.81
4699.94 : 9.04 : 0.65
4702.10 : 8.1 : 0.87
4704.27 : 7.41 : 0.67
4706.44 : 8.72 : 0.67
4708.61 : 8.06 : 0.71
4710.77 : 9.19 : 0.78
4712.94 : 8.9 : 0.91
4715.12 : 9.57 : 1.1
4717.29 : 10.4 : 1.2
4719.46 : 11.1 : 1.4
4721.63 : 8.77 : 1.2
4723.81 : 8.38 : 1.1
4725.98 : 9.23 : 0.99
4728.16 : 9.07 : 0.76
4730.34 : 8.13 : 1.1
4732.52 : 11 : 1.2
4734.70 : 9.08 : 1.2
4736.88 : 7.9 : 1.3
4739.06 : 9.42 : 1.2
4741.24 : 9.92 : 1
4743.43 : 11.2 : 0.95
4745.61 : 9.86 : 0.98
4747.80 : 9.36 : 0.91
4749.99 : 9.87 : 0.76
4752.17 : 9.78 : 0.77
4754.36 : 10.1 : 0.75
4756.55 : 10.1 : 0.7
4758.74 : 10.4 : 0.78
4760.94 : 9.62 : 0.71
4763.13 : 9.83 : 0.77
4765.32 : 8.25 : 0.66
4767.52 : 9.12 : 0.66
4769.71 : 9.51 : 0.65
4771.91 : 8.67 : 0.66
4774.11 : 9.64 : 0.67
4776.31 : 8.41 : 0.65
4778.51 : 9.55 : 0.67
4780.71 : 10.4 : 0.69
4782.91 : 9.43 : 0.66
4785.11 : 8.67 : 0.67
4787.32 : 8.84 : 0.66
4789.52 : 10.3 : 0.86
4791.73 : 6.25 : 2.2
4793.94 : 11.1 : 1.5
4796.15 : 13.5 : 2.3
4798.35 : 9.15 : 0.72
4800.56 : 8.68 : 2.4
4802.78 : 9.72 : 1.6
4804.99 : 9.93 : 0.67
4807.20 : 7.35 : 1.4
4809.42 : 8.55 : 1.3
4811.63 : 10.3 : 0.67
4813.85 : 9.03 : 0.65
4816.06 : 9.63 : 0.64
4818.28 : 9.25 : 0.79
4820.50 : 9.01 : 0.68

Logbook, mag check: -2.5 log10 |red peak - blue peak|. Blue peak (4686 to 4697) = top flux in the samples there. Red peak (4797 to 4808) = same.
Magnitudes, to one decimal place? 2.0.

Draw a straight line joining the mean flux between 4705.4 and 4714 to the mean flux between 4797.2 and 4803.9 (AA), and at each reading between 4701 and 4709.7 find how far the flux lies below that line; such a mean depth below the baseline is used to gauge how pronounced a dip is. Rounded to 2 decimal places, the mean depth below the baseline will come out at 0.62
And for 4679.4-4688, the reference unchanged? -0.17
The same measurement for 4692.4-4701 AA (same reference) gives -0.18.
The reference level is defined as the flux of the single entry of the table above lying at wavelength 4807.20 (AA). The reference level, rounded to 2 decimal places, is 7.35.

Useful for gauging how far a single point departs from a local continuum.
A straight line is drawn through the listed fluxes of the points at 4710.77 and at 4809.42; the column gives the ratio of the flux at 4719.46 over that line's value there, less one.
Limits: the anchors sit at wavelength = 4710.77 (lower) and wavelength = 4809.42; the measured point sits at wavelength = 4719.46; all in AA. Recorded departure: 0.22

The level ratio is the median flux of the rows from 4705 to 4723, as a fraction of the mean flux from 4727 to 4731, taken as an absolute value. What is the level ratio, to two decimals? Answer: 1.05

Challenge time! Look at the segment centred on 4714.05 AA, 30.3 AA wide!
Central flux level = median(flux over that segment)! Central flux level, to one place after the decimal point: 9.0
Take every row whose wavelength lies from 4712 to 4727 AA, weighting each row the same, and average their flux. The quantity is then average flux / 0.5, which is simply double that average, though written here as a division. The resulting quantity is 19.0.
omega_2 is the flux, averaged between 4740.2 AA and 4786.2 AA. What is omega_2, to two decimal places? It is 9.60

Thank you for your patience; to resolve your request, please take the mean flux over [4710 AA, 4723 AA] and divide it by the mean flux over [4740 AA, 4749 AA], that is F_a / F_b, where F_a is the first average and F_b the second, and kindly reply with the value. 0.96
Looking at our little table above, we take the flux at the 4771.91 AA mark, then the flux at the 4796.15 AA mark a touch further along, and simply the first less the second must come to -4.8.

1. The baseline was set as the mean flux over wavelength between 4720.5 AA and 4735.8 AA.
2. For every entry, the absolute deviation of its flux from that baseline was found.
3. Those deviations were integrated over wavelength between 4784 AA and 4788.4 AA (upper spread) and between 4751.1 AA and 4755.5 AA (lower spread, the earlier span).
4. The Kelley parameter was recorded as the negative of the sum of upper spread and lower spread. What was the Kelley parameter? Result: -5.2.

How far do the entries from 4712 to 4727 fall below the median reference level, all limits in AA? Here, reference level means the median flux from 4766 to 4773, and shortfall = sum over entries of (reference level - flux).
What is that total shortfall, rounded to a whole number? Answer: -3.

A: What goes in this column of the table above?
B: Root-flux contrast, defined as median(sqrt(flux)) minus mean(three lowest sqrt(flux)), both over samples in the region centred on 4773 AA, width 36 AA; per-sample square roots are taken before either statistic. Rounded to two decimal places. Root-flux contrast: 0.18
